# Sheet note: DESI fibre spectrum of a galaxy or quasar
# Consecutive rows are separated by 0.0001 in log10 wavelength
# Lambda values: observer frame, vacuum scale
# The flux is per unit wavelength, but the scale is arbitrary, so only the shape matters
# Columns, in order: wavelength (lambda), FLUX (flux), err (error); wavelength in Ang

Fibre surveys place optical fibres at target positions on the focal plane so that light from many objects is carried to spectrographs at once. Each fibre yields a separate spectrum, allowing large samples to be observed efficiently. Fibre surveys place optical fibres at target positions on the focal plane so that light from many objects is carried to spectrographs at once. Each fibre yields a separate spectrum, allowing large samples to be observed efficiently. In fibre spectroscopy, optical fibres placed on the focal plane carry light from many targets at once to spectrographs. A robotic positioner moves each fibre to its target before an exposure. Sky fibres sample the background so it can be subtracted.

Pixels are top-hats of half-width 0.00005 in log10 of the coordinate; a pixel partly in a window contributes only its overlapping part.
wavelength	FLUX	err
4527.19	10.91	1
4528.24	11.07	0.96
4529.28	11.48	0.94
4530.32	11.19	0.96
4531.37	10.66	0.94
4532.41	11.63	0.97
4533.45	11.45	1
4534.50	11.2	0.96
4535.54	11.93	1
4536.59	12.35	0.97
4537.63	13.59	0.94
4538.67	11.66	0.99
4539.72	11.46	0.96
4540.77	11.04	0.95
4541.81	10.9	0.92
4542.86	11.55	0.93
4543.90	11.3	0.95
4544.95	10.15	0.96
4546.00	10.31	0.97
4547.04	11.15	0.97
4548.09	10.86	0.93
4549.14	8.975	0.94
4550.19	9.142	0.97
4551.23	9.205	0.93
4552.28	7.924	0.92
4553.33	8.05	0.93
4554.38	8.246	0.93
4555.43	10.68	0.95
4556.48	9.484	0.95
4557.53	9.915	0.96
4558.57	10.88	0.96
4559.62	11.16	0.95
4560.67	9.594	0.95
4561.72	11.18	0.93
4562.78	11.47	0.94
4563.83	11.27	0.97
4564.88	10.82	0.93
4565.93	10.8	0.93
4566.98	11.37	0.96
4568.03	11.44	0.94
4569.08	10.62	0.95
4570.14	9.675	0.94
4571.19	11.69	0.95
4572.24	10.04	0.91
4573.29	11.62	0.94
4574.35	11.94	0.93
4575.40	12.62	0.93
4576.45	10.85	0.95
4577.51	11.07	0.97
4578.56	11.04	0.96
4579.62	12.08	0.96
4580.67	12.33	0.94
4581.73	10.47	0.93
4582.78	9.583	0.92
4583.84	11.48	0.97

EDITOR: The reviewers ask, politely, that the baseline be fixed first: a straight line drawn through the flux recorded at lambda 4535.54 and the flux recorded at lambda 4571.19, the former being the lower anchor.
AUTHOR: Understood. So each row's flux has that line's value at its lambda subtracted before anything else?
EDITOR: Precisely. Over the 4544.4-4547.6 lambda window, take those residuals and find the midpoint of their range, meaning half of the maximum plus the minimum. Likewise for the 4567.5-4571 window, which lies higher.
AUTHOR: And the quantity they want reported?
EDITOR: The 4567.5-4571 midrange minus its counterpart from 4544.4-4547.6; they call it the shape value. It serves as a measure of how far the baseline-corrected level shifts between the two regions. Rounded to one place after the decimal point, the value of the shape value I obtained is 0.1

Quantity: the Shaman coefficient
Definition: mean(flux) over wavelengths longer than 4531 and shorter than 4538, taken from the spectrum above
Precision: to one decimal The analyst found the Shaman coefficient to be 11.8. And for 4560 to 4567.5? 10.9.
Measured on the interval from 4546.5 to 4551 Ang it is 10.0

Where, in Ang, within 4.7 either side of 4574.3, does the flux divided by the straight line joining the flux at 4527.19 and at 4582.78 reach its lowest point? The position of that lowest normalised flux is 4570.14 Ang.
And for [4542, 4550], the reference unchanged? 4549.14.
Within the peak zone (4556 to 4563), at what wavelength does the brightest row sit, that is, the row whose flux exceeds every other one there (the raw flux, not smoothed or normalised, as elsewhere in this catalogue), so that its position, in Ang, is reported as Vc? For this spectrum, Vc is 4562.78 Ang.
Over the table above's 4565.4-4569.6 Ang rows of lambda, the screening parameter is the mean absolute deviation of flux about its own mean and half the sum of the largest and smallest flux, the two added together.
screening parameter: 11.4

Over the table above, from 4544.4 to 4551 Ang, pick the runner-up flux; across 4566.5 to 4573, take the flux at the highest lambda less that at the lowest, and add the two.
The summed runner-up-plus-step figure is 9.5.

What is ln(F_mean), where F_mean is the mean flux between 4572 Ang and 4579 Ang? 2.43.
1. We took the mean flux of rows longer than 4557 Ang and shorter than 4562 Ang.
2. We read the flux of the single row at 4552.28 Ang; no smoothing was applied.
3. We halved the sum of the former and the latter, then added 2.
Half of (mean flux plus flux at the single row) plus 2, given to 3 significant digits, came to 11.2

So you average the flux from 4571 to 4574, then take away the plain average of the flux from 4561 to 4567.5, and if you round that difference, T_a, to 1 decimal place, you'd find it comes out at 0.0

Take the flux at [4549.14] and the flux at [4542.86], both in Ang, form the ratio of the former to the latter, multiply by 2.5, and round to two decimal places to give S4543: 1.94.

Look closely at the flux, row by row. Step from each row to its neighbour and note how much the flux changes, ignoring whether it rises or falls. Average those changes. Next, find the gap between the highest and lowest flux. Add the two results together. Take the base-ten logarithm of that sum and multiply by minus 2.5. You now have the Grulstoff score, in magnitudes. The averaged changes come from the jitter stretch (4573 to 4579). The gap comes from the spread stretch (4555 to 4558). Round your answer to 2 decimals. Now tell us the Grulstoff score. -0.64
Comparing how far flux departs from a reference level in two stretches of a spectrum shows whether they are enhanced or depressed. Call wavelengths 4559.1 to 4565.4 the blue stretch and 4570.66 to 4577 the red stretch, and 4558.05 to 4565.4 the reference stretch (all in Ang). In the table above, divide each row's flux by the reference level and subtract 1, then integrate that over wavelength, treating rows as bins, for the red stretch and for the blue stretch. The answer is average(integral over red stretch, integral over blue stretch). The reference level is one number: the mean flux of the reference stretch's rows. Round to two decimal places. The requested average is 0.16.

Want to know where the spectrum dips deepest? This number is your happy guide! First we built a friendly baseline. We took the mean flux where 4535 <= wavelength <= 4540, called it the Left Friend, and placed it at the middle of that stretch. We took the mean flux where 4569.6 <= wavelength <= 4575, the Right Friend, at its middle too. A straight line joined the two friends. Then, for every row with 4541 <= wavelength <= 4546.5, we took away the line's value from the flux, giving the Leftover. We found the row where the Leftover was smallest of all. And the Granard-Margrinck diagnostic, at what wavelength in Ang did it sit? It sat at 4544.95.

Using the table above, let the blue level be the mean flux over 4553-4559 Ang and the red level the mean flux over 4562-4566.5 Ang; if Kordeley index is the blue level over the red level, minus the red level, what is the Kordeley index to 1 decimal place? -10.2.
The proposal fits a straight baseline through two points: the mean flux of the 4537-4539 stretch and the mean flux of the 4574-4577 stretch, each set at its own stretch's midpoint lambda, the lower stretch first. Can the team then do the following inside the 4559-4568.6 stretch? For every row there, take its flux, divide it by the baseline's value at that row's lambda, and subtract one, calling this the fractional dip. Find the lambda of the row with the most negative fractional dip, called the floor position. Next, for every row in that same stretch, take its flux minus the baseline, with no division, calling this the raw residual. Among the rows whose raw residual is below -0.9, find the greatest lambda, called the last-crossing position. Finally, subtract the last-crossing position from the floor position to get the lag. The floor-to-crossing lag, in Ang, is -5.3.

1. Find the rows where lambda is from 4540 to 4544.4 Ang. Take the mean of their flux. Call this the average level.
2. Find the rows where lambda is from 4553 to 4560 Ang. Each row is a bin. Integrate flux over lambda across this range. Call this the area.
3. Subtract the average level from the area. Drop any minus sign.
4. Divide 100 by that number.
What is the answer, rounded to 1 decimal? 1.7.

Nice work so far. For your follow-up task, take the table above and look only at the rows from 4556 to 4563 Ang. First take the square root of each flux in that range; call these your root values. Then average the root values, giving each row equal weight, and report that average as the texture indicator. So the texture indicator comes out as 3.24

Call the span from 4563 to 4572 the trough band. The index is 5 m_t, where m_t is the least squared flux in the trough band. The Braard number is 468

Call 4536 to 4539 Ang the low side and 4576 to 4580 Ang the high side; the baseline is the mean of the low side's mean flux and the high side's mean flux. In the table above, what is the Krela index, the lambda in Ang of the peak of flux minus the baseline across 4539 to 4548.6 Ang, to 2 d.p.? 4542.86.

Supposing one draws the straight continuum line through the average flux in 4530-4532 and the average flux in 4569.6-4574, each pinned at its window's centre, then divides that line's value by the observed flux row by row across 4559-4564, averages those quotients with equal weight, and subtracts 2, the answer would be -1.01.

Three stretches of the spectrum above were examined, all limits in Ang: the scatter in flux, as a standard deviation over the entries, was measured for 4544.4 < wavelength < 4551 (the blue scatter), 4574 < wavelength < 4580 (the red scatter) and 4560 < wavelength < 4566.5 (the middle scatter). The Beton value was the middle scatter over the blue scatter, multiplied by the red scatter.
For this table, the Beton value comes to 0.5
